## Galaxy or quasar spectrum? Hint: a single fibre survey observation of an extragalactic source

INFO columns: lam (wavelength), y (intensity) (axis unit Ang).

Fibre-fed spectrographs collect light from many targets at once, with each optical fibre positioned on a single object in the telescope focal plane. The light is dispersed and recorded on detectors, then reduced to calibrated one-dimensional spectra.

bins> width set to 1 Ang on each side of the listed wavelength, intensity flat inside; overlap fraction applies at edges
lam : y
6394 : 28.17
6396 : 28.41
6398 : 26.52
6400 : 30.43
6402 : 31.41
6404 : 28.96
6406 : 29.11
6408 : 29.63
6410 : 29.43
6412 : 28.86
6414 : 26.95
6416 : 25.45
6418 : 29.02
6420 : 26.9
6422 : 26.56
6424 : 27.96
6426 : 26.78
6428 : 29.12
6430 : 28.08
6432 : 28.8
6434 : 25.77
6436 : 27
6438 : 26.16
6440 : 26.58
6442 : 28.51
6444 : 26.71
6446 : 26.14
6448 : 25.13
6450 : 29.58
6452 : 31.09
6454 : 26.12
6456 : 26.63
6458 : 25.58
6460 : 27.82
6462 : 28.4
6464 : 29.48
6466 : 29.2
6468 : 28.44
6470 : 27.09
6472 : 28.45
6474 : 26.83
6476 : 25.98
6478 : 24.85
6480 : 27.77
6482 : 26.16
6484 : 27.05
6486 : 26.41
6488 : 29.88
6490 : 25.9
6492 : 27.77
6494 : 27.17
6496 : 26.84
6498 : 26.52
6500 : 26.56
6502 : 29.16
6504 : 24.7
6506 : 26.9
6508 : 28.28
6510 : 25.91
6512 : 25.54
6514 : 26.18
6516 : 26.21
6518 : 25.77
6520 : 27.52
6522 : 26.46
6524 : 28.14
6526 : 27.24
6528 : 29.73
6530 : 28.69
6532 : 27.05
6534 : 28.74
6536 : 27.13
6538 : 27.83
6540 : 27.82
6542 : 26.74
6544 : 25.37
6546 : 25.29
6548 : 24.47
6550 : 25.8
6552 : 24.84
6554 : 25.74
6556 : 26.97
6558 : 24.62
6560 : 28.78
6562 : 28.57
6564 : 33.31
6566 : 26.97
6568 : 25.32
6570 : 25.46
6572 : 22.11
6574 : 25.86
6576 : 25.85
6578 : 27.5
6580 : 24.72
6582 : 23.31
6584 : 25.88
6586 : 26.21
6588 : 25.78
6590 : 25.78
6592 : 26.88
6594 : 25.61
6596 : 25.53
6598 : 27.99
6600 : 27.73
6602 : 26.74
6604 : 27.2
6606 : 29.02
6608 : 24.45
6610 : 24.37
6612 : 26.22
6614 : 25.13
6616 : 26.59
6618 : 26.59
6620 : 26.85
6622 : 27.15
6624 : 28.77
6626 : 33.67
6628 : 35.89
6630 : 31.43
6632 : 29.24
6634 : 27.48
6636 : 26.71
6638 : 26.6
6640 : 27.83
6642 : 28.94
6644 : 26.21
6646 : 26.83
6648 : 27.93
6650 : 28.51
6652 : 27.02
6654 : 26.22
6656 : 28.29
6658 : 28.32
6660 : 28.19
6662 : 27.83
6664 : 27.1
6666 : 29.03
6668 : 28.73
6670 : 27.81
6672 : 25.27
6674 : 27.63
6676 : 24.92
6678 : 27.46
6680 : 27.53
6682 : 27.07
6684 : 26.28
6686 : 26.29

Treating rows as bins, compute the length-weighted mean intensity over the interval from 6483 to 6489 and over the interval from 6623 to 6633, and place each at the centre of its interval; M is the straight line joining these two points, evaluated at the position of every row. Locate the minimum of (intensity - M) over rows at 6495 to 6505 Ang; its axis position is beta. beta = 6504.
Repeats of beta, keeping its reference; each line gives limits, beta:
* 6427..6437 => 6434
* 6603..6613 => 6610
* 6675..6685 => 6676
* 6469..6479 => 6478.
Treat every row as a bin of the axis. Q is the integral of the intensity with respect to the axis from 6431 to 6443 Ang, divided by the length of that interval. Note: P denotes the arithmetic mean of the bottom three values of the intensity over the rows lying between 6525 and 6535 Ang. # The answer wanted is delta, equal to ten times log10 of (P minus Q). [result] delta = -2.8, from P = 27.7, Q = 27.1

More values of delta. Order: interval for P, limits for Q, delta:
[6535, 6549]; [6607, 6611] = -2.0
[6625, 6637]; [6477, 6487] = 1.3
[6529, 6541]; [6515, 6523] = -0.7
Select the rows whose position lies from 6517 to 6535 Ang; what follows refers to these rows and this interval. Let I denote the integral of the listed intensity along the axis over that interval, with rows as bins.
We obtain 499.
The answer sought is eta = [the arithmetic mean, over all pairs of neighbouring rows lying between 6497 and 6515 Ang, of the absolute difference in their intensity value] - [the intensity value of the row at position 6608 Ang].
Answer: -22.7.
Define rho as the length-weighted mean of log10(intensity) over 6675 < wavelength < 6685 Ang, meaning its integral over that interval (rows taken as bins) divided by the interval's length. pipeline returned 1.43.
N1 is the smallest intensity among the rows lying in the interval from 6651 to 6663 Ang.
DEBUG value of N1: 26.22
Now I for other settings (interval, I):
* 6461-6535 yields 2018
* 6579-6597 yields 459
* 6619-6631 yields 368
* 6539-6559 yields 515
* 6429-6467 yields 1046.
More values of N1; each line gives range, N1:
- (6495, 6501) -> 26.52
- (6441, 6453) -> 25.13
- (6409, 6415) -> 26.95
